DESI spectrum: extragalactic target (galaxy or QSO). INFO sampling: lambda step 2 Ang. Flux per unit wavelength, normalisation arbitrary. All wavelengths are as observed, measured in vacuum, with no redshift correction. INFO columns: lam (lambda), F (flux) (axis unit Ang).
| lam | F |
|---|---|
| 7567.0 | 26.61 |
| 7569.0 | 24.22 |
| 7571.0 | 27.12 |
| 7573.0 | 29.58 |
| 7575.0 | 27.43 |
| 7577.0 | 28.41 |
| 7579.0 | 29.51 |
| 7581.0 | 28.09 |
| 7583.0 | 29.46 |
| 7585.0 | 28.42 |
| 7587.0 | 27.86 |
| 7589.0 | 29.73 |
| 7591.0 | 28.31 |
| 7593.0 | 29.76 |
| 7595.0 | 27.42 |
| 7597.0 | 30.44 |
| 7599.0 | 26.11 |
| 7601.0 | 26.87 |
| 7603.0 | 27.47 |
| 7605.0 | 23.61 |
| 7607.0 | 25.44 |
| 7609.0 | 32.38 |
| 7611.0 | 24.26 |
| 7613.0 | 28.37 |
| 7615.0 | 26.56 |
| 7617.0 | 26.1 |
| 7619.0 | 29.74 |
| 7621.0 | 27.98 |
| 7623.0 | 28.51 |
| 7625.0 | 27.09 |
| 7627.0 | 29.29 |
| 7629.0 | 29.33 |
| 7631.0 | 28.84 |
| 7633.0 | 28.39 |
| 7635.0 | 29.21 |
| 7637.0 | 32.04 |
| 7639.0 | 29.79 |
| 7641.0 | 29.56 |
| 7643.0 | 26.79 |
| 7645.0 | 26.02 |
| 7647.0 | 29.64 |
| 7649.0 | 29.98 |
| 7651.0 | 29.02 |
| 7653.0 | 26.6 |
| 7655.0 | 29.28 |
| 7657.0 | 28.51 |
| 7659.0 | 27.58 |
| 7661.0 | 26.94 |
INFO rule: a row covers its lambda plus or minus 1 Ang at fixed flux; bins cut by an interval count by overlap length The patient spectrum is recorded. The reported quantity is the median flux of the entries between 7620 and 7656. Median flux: 29.1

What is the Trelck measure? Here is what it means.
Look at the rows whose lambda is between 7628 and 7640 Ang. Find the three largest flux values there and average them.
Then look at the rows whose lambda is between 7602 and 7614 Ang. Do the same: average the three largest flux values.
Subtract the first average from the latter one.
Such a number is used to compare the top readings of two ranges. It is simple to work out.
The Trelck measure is -1.0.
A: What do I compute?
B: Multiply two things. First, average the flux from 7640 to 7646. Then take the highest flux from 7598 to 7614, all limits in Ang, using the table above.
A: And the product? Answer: 889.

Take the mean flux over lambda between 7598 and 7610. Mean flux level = 27.0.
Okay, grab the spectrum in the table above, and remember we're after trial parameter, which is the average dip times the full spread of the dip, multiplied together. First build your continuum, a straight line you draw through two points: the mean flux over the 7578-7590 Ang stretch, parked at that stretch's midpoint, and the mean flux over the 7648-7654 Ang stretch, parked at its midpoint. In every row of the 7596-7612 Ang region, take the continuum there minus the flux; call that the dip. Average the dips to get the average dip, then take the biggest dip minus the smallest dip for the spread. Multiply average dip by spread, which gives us 14.8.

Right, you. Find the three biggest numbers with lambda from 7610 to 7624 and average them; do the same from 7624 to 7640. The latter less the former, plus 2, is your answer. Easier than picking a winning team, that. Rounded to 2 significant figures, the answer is 3.5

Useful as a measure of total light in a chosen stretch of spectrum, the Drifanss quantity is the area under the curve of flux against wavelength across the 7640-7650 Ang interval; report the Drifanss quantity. 284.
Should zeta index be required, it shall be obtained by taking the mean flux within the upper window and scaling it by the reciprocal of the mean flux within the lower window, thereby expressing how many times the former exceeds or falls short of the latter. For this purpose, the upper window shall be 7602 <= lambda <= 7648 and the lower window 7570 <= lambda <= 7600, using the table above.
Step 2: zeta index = 0.99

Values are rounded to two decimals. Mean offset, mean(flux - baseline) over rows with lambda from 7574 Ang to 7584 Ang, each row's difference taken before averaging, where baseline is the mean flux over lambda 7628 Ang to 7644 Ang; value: -0.66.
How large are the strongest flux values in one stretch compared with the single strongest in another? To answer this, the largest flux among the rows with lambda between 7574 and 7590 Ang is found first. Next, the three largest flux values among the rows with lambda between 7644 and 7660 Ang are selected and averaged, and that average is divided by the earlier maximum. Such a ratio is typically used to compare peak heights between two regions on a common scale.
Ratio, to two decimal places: 1.00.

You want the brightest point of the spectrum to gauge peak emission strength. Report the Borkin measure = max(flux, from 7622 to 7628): 29.29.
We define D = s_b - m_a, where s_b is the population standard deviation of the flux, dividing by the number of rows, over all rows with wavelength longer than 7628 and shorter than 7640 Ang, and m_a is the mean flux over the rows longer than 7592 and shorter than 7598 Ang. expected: -28.0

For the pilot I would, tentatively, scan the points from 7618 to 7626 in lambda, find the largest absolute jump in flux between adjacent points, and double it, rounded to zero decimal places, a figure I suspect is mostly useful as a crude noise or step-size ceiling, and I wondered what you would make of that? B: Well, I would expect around 4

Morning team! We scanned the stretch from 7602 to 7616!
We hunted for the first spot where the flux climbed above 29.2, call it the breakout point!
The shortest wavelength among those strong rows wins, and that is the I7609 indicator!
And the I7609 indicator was 7609.0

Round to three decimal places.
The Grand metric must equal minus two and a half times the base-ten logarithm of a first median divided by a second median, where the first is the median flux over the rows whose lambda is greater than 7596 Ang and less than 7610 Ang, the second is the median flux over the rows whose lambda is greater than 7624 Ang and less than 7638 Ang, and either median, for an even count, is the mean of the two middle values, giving 0.091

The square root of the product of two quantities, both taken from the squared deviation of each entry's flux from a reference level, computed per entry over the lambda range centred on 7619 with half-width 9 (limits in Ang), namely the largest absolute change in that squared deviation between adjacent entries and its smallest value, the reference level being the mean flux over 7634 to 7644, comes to 1.0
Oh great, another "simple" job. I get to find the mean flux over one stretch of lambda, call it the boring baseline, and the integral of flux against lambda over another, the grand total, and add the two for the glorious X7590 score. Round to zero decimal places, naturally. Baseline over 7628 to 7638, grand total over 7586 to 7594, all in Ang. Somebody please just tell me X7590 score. 261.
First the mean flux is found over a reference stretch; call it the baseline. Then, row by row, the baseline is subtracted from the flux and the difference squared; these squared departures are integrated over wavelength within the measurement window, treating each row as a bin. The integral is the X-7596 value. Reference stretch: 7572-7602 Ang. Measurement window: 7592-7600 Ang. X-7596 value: 24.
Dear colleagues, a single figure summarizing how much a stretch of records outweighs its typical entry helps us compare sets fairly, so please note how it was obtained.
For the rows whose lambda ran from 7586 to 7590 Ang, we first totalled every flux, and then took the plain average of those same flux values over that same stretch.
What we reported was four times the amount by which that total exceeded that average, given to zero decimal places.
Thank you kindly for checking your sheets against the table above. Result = 115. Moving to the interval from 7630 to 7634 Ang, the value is 114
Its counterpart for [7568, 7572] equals 103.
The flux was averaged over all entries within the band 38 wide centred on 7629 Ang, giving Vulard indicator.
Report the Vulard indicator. 28.3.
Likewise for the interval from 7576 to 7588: 28.6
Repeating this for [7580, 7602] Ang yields 28.4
